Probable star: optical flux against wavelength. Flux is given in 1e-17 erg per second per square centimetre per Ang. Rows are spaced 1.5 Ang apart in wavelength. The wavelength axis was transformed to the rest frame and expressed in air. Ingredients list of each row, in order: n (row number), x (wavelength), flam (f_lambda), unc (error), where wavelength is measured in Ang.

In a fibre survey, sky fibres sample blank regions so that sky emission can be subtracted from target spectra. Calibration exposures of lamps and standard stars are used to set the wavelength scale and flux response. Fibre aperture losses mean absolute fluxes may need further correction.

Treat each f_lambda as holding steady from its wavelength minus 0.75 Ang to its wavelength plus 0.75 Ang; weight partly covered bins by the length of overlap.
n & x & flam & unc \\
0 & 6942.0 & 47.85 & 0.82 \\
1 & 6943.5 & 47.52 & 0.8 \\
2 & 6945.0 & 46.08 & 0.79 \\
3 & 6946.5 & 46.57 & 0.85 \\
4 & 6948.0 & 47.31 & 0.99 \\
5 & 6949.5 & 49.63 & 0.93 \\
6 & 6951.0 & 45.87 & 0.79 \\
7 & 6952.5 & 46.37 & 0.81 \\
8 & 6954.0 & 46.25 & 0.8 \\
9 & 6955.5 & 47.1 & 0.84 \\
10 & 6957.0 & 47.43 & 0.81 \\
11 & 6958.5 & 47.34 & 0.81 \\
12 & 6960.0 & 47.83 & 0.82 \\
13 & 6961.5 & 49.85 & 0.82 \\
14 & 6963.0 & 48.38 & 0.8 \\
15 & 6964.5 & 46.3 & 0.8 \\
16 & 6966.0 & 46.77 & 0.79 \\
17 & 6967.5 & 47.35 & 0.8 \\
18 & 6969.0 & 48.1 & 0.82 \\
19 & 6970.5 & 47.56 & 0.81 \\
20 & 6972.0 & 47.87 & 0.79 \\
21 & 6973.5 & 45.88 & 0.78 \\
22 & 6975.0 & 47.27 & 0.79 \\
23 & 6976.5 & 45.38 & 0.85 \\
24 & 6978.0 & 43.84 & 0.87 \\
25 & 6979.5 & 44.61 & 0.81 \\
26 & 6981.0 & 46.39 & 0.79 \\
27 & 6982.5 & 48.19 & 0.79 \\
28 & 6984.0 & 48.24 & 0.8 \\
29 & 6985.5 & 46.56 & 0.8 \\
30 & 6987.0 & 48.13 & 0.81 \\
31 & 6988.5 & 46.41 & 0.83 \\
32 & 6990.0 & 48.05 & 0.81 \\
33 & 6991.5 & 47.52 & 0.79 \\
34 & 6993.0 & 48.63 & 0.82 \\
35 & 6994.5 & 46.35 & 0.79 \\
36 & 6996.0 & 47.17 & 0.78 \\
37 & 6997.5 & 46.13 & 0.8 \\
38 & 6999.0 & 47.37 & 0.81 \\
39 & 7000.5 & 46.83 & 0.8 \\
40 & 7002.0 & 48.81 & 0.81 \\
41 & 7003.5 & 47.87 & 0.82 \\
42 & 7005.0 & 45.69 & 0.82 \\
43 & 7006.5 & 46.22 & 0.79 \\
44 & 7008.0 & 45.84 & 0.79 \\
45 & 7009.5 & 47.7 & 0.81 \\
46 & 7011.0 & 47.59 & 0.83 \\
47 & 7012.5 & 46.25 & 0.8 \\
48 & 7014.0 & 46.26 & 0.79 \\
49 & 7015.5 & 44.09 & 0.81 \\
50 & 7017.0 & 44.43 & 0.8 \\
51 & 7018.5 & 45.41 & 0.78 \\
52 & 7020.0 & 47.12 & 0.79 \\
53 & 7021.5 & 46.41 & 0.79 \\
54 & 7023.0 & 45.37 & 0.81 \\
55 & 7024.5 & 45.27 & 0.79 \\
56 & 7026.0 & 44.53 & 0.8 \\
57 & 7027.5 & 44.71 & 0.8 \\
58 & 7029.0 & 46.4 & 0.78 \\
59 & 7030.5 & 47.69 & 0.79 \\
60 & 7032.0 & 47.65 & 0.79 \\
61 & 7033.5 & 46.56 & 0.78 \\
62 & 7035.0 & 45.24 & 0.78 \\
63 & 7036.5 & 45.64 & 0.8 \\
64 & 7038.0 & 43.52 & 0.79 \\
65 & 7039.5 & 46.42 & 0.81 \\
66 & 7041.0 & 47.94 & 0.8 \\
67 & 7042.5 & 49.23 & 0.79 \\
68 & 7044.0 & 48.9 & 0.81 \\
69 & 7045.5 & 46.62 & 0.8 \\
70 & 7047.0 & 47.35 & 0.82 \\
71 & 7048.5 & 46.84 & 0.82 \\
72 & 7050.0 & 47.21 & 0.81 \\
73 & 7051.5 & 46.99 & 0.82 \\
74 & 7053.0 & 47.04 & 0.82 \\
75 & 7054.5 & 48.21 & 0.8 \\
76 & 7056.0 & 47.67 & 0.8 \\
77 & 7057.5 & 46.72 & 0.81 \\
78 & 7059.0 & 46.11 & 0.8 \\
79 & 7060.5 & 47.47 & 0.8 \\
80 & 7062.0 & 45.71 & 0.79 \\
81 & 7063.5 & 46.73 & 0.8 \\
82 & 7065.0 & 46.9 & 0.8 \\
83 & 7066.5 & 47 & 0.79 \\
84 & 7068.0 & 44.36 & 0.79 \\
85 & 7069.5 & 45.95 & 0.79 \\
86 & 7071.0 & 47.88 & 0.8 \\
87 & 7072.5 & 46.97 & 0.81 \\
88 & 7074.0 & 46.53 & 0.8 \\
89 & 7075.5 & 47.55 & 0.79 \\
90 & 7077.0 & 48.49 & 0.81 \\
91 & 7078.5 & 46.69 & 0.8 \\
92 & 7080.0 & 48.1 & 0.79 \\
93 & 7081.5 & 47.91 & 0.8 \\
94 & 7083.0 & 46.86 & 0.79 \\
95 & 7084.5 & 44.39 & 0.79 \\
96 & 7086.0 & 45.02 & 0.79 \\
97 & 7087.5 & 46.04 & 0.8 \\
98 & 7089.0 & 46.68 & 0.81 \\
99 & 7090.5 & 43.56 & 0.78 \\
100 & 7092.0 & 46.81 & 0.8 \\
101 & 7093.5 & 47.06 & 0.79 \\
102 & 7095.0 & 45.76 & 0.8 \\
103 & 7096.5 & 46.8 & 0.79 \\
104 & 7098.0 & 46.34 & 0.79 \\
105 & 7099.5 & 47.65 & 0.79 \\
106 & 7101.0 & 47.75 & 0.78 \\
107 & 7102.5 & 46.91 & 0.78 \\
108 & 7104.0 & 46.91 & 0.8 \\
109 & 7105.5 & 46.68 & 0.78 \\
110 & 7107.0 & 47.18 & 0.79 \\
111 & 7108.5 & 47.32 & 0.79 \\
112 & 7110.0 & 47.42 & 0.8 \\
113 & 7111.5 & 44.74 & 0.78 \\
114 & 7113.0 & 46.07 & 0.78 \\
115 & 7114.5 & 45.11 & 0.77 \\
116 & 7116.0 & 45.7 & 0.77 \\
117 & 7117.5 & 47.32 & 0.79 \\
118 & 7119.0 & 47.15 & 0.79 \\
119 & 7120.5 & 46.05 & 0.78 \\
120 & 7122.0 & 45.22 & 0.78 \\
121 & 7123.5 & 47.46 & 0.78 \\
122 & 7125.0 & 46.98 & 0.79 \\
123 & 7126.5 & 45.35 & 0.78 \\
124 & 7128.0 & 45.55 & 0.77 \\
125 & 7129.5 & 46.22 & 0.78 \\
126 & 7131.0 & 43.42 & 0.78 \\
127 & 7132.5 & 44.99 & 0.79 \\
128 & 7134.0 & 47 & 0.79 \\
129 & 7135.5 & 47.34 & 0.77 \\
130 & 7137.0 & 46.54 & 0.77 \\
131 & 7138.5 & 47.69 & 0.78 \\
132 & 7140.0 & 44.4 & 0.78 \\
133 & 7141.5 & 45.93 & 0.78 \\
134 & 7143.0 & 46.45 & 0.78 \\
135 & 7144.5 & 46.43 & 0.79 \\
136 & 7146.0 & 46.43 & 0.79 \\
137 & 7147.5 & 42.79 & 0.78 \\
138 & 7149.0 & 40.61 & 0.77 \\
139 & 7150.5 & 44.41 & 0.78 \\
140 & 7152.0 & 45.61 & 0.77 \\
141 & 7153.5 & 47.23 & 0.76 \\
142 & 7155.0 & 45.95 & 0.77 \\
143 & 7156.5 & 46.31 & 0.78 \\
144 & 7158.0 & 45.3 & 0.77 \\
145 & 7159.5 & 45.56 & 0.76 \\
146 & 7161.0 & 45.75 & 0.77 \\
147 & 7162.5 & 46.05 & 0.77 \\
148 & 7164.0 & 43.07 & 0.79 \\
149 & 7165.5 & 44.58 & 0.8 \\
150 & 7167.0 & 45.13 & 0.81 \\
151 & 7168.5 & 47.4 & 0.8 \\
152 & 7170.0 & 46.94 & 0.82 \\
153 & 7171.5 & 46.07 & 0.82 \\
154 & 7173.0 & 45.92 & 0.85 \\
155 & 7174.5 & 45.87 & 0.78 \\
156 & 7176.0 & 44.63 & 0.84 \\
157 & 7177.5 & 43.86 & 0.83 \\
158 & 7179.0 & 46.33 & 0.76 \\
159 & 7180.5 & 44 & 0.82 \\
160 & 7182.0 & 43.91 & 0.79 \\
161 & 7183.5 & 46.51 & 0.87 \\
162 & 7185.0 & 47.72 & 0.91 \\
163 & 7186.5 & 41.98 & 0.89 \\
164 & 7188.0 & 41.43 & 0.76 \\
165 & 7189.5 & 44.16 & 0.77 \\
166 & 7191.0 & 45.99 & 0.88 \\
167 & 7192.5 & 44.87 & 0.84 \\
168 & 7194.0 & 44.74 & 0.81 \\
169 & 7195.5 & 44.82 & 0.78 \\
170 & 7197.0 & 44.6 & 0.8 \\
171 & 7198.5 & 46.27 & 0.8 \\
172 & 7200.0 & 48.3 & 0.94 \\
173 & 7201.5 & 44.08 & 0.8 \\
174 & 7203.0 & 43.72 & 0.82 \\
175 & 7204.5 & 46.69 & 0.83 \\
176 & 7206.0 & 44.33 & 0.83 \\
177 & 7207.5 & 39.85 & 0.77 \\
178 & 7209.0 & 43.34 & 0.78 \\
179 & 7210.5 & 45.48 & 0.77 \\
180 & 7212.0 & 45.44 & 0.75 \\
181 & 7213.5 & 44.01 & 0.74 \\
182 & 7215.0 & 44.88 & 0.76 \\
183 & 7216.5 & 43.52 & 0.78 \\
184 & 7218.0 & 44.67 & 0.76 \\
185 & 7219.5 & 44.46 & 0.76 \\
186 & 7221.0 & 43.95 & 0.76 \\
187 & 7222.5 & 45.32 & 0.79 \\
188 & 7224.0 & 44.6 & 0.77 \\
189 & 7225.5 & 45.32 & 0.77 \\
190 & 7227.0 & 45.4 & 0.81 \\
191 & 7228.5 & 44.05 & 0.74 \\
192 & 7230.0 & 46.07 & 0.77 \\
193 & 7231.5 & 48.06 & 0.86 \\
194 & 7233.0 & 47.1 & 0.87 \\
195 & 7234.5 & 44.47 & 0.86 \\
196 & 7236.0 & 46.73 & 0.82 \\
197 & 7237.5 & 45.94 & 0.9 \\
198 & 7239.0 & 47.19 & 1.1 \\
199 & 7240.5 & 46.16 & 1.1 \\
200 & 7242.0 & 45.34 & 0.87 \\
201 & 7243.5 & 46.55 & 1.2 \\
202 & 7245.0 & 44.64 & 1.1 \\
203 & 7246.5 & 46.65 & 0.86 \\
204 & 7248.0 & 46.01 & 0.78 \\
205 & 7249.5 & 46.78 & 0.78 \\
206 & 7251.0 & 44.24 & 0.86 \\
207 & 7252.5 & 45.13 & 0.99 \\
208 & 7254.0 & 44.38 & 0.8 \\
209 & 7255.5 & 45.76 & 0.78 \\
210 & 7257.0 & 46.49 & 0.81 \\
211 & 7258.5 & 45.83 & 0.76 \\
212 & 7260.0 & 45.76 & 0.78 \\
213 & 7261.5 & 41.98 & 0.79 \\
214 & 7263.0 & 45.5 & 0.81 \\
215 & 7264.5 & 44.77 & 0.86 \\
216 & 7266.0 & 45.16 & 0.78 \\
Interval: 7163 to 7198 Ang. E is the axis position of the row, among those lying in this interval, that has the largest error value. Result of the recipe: 7185.0 Ang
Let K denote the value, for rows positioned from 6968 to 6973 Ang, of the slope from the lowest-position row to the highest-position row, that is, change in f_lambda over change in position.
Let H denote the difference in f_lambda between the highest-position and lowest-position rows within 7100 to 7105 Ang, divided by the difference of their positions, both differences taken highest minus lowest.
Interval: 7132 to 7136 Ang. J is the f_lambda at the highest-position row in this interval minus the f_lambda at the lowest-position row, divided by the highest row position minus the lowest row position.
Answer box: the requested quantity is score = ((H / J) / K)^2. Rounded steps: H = -0.28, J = 0.8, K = -0.08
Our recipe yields 21.7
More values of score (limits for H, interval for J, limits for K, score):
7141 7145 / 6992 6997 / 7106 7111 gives 18.3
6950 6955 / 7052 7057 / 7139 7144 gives 0.8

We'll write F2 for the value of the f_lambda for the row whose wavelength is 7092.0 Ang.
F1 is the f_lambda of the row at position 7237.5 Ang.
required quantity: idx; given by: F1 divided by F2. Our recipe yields 0.98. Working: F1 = 45.94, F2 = 46.81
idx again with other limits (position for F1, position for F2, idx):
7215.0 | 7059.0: 0.97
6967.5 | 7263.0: 1.04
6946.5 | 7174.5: 1.02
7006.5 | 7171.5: 1.00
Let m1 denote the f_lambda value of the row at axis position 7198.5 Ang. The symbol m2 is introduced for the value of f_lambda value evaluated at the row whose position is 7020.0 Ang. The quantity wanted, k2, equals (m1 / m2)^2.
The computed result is 0.96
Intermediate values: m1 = 46.27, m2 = 47.12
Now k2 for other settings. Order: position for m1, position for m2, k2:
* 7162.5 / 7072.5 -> 0.96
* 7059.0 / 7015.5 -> 1.09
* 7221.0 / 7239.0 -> 0.87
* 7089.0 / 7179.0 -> 1.02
